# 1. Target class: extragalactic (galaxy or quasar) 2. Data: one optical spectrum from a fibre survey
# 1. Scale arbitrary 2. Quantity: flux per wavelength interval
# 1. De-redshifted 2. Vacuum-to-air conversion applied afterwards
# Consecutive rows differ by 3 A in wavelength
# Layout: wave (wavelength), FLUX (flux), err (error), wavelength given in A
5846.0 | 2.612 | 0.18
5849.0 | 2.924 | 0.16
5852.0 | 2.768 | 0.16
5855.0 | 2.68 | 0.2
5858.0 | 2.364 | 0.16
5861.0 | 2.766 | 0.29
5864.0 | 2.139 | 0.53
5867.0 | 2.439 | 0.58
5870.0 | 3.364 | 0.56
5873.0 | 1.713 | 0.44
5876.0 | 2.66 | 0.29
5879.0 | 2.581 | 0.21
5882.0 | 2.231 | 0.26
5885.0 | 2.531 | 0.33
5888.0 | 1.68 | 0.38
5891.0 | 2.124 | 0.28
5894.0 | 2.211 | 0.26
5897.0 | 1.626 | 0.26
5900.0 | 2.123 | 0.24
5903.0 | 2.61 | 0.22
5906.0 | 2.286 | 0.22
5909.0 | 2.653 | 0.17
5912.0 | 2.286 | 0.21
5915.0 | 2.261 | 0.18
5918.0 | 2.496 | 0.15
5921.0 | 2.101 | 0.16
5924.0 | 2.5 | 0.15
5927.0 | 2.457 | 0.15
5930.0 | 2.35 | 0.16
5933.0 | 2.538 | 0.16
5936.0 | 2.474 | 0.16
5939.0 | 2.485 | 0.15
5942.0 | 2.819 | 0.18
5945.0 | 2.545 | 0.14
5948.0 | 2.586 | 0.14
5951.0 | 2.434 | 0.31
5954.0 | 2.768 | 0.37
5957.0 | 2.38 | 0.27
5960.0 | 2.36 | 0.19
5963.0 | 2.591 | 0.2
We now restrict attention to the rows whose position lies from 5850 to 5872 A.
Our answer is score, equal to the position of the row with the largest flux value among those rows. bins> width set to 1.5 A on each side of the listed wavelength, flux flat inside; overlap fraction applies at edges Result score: 5870.0 A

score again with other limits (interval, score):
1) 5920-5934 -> 5933.0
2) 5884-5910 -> 5909.0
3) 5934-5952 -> 5942.0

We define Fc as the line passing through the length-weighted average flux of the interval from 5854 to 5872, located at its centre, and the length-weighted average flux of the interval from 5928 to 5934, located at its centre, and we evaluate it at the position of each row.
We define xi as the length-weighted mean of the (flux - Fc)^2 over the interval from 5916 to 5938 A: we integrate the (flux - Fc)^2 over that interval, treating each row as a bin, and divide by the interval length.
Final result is 0.02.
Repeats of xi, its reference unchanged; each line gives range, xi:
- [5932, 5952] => 0.04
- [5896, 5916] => 0.15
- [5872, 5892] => 0.24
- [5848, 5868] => 0.06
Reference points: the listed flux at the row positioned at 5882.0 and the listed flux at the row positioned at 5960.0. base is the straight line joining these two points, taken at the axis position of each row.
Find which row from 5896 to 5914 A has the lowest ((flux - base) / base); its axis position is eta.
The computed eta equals 5897.0 A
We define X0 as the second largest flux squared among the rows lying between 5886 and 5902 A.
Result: 4.5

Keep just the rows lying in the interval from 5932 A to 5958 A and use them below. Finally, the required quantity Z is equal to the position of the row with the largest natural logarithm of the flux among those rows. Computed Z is 5942.0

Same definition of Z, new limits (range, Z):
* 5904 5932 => 5909.0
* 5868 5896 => 5870.0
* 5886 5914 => 5909.0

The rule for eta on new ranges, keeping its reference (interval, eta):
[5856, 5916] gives 5897.0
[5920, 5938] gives 5921.0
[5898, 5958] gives 5921.0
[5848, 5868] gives 5864.0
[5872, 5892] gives 5888.0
